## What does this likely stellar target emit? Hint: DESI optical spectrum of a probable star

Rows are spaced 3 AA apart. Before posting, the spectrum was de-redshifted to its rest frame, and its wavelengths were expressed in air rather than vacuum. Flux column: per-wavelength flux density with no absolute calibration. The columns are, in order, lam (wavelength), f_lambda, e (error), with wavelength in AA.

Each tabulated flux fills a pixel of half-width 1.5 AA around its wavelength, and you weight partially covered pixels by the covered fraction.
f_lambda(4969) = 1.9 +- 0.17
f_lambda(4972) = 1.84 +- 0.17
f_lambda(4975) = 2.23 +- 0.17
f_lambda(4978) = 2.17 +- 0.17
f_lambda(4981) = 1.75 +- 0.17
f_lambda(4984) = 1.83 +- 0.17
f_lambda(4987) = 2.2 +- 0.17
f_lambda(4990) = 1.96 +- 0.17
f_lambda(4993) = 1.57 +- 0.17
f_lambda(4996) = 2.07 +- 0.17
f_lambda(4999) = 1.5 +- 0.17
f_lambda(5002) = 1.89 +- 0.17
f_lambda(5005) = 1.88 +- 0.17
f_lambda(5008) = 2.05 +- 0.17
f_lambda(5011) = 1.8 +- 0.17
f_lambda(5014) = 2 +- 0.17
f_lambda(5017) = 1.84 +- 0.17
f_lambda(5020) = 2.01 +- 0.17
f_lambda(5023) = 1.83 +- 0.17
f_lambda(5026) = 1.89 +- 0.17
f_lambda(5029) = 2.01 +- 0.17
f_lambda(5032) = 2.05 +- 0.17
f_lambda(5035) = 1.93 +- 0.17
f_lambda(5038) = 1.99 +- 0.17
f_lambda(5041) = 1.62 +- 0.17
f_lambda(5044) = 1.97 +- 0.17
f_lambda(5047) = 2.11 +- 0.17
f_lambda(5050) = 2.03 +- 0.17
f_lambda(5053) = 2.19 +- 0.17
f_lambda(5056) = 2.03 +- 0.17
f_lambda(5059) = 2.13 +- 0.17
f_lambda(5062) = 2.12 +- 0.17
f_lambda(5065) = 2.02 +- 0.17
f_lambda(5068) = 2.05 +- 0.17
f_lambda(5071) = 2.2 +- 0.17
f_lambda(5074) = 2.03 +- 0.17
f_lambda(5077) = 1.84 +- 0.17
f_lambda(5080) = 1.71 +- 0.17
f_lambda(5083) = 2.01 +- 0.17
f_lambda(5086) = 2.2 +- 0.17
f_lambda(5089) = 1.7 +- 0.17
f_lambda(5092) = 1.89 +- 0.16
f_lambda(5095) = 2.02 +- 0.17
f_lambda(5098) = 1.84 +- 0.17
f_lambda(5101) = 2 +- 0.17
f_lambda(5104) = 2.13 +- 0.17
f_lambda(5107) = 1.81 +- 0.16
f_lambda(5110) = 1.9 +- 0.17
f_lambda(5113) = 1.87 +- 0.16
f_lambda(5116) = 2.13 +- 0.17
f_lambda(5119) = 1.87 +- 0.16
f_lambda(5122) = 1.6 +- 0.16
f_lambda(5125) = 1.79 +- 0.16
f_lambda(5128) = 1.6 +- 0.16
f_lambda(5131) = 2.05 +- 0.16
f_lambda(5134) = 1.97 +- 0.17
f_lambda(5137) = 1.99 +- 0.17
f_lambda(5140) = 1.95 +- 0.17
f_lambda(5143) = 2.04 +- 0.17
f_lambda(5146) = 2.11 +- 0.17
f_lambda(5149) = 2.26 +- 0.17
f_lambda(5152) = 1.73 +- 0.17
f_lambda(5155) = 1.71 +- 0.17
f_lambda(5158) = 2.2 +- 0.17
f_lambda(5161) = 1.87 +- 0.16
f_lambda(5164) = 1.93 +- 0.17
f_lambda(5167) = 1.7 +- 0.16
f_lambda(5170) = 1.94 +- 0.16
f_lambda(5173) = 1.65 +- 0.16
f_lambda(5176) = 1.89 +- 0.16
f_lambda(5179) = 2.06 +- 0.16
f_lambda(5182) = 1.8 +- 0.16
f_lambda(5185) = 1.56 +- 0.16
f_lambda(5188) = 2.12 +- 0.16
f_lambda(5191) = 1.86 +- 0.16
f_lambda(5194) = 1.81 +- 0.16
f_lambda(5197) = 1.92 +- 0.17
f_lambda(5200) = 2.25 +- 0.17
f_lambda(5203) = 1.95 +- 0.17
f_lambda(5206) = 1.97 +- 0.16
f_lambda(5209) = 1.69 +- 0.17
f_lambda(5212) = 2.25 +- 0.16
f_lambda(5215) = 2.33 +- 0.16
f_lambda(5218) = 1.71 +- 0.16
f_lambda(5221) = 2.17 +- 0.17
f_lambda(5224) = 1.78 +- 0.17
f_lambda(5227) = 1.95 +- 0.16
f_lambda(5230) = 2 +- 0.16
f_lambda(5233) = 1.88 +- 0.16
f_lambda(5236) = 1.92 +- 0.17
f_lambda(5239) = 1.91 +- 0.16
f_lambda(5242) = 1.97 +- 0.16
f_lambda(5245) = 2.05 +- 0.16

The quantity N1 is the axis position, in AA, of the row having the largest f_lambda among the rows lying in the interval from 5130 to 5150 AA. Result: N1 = 5149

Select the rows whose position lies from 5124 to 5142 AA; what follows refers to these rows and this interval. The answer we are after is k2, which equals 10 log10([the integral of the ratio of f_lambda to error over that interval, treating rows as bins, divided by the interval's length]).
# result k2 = 10.6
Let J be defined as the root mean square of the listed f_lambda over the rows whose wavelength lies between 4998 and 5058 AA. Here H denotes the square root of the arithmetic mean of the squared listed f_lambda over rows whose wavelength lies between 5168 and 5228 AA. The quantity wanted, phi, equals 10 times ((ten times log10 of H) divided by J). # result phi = 14.9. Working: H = 1.944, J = 1.94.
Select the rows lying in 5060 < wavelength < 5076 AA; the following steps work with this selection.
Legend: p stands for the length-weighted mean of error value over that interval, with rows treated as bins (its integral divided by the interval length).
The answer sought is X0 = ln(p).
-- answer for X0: -1.772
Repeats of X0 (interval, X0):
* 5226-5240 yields -1.819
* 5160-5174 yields -1.819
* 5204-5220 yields -1.817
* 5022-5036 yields -1.772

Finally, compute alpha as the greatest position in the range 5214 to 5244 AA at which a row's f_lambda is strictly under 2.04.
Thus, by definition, 5242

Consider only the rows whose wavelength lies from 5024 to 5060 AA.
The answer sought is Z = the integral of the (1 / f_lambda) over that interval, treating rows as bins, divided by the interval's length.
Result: 0.505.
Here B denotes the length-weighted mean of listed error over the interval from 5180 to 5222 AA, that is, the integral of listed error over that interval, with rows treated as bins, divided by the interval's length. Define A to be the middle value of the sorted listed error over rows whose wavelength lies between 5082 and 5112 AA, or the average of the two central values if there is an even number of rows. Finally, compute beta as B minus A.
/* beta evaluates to -0.007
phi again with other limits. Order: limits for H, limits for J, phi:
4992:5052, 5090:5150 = 14.4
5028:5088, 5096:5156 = 15.8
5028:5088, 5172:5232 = 15.7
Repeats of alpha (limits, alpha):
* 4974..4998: 4993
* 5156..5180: 5176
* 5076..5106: 5101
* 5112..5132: 5128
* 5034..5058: 5056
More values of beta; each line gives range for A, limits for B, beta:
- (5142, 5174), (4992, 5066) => 0.000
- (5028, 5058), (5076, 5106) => -0.001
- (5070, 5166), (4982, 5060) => 0.000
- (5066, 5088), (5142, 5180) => -0.005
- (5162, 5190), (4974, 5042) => 0.010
